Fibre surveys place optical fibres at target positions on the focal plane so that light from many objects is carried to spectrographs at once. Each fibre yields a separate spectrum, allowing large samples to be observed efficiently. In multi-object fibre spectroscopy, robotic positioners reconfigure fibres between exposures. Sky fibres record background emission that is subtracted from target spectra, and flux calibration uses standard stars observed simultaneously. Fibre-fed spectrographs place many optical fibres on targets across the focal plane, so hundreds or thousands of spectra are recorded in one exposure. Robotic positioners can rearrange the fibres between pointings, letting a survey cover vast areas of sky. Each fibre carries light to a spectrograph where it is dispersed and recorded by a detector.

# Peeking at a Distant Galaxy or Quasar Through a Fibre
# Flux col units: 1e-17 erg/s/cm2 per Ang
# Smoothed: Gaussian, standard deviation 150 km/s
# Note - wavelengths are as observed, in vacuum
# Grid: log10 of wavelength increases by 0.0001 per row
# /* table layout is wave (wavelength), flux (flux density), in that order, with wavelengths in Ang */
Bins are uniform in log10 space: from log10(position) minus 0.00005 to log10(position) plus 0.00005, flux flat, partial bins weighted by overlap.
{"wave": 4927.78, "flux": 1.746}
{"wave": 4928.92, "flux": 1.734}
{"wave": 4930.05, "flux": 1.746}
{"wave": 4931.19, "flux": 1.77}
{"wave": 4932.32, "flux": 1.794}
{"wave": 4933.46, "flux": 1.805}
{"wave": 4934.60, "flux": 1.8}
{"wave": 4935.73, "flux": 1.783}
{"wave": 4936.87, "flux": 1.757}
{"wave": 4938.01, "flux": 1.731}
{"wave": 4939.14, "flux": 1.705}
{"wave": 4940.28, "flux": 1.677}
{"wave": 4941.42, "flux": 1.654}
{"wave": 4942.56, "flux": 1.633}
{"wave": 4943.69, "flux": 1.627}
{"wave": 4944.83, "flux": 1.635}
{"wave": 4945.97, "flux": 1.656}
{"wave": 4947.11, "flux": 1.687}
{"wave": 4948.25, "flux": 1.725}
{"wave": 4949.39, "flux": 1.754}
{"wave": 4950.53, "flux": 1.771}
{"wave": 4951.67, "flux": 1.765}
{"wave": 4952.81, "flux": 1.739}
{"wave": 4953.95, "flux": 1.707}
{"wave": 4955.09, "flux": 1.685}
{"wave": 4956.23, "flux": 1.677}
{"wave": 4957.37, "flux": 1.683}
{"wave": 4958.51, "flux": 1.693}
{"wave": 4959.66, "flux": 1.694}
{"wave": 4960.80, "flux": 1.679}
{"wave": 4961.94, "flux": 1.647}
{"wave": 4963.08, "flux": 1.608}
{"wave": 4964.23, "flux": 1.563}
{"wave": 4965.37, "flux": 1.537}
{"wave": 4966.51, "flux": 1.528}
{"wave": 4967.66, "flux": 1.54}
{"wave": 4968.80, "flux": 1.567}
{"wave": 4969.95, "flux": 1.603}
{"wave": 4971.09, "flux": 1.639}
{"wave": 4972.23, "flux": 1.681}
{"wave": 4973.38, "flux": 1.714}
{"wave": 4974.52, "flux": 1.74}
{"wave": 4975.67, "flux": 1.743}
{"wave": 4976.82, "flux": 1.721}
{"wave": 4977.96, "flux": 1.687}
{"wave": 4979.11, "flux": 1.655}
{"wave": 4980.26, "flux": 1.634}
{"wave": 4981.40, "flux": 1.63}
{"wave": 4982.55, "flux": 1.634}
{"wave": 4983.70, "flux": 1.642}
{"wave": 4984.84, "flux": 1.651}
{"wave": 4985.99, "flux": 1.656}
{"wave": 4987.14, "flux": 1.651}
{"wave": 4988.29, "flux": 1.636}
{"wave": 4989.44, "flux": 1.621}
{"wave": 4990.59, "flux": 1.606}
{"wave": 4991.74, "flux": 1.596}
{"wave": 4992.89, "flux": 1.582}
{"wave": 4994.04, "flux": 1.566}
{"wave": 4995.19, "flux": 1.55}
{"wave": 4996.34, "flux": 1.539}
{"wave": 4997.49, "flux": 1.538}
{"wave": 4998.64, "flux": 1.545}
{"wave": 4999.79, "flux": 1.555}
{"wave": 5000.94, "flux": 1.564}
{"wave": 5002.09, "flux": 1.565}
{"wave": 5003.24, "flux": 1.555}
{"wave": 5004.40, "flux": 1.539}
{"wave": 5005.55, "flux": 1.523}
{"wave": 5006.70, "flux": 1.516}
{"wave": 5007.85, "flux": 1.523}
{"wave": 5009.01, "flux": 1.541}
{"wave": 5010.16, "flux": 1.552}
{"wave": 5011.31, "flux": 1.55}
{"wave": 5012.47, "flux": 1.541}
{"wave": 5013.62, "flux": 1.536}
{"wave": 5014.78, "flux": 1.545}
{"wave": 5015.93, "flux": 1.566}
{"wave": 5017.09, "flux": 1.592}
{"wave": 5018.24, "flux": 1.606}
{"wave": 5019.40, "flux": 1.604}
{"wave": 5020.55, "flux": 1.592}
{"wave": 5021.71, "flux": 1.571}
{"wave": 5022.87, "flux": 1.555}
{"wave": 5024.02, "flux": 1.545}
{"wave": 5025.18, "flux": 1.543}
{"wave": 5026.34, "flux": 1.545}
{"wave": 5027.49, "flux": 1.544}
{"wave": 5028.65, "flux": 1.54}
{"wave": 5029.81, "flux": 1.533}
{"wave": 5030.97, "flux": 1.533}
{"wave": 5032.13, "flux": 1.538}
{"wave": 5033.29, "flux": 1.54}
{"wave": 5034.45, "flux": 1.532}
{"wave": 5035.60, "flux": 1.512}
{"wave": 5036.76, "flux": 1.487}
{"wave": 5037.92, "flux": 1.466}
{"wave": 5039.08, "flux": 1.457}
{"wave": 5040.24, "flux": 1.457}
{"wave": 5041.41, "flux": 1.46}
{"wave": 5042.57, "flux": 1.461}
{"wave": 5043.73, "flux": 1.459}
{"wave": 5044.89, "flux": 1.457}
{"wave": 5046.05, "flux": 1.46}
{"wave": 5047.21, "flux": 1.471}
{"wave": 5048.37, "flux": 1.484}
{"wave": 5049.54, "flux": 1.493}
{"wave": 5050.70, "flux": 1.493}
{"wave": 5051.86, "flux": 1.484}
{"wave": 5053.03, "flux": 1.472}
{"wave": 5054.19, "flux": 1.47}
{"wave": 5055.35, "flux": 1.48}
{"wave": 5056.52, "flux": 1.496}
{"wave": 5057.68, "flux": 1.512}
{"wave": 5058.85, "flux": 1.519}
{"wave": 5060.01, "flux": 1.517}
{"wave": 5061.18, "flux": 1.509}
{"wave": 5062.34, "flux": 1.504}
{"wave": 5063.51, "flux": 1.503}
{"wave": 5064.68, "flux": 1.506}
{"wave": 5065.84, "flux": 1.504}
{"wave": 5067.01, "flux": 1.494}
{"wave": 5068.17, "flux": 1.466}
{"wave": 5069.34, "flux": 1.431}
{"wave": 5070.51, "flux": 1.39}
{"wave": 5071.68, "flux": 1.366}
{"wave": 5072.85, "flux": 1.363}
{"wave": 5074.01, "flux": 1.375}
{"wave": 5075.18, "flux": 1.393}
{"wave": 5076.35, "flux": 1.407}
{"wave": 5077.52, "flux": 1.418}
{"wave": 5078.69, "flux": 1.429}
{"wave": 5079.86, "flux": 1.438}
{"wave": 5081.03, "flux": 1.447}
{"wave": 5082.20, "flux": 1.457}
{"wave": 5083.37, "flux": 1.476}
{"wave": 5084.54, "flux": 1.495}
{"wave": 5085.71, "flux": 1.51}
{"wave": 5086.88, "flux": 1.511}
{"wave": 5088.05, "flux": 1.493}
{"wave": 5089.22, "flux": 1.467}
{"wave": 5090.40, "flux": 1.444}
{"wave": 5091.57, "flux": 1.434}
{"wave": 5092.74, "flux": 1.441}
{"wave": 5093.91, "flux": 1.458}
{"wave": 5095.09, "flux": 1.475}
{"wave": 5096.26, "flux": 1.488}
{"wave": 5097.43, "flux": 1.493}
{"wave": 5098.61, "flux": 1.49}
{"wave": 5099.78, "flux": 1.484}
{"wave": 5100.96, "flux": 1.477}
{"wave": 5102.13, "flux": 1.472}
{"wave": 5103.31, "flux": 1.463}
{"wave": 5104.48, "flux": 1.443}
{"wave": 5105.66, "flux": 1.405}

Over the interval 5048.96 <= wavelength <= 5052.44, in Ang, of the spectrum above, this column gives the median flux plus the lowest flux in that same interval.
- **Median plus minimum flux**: 2.98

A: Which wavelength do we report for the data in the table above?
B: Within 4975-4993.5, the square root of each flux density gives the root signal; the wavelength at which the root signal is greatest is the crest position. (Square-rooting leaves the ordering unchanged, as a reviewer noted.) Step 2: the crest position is 4975.67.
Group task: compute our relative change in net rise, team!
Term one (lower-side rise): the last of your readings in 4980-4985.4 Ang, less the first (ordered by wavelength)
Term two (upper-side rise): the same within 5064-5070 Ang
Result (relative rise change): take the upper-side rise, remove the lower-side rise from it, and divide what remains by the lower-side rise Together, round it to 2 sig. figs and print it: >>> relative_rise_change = -5.4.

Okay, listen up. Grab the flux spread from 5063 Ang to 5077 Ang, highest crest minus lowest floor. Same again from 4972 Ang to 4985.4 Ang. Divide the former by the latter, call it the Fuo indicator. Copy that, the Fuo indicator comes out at 1.27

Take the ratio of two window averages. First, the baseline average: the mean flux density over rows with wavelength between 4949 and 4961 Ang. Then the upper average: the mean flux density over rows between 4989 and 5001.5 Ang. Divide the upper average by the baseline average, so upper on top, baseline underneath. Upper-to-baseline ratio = 0.916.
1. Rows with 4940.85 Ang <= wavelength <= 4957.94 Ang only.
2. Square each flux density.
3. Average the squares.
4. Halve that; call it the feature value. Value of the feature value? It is 1.43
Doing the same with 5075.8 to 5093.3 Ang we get 1.06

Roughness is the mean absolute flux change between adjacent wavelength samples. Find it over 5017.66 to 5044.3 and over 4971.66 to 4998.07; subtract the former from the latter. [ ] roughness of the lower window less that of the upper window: 0.0066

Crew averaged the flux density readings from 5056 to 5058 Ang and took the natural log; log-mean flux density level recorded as 0.41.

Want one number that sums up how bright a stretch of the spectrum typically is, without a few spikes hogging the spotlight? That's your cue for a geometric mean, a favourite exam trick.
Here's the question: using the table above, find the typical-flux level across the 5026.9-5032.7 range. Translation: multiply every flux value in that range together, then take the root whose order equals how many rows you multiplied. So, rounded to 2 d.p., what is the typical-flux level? 1.54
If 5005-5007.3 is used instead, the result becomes 1.52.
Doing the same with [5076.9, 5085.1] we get 1.45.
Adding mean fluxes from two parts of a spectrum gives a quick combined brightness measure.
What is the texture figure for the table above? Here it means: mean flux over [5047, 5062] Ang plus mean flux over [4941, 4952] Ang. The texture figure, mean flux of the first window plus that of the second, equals 3.18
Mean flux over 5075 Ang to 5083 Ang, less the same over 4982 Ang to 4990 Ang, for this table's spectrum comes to -0.21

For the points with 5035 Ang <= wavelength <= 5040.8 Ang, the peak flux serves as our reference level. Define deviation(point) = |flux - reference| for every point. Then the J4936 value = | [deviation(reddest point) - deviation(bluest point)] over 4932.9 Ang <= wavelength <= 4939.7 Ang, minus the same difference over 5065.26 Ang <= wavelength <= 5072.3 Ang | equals 0.24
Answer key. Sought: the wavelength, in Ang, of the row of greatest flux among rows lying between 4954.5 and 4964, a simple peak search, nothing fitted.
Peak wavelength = 4959.66 Ang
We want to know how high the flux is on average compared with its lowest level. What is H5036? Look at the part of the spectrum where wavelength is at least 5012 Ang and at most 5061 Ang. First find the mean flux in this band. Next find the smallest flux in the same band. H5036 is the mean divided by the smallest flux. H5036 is 1.040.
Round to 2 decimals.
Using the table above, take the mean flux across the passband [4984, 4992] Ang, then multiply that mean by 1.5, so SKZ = 2.45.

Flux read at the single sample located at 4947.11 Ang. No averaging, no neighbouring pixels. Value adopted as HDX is 1.687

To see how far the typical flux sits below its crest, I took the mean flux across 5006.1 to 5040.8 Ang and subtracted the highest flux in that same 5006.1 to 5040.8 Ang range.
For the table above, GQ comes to -0.067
